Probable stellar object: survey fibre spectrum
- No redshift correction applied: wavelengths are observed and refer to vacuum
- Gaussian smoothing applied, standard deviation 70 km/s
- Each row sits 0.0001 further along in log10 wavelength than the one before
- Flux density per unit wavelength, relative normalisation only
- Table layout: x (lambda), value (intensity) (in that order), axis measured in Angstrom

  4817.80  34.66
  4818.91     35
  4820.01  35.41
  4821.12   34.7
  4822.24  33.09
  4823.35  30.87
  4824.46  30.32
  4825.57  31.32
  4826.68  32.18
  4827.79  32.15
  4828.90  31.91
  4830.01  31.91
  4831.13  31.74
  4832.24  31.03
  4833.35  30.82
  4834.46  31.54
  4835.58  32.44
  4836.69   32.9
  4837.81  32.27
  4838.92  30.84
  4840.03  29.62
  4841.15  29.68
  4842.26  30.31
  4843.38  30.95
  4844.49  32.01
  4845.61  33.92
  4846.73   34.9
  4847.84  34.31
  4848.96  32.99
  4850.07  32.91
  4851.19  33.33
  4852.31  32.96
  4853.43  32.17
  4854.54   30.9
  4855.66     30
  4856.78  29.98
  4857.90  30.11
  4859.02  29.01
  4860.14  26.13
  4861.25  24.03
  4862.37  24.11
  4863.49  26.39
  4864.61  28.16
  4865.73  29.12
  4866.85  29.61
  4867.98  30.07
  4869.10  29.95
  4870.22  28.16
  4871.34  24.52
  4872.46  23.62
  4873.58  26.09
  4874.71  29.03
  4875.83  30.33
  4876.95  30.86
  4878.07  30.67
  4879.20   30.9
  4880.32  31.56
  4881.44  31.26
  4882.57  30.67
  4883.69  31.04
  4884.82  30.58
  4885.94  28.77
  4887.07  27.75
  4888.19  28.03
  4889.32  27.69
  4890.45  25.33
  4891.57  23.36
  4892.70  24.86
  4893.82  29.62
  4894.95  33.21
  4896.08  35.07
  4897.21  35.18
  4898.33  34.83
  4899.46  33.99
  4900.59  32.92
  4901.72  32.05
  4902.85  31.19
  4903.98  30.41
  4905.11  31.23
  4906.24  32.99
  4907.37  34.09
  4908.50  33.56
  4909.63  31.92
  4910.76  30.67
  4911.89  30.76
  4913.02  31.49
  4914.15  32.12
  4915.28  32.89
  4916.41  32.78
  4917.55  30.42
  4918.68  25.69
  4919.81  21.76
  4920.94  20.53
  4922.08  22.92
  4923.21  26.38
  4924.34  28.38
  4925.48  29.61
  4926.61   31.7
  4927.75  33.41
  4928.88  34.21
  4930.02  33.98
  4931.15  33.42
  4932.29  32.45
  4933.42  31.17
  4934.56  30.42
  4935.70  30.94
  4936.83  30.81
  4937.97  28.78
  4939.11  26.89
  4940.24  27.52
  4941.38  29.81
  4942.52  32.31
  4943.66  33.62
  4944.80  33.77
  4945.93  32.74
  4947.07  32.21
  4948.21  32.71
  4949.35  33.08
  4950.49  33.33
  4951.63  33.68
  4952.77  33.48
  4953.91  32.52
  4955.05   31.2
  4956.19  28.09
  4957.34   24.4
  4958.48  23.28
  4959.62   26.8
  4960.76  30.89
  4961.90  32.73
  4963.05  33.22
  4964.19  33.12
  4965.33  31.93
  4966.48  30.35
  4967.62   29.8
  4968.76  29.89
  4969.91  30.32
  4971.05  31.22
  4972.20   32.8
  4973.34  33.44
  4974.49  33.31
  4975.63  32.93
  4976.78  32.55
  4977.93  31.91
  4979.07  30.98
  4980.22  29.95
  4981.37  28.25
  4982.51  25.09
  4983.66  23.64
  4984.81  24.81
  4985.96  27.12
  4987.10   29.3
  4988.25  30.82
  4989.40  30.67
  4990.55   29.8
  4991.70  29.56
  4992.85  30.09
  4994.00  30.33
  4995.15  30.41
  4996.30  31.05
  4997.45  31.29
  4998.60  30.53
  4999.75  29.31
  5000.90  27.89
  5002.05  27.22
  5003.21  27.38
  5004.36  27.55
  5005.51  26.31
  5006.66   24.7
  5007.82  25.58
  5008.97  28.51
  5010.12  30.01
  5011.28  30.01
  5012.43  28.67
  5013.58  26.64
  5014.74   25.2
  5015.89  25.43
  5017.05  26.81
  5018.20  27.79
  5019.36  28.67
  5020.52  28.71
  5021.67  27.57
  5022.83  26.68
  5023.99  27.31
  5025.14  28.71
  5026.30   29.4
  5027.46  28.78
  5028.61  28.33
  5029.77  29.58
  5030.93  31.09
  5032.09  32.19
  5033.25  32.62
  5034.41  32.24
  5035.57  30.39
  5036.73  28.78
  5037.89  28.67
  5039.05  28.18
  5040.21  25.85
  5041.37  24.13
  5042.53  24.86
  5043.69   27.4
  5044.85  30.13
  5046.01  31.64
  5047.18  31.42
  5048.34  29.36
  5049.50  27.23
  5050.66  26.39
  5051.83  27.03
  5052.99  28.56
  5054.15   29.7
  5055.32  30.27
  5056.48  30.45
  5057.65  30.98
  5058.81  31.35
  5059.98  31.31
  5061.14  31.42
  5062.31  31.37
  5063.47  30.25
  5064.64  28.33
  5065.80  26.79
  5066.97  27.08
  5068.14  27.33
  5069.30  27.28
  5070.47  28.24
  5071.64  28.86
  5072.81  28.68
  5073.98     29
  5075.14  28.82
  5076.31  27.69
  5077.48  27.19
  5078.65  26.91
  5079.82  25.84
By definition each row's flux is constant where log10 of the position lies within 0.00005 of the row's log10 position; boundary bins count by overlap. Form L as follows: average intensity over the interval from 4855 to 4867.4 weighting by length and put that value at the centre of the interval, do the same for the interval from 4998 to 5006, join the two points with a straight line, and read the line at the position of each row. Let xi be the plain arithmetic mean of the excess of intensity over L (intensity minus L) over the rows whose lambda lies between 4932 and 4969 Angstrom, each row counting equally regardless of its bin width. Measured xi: 3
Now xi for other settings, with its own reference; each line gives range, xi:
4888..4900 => 2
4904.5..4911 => 4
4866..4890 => 1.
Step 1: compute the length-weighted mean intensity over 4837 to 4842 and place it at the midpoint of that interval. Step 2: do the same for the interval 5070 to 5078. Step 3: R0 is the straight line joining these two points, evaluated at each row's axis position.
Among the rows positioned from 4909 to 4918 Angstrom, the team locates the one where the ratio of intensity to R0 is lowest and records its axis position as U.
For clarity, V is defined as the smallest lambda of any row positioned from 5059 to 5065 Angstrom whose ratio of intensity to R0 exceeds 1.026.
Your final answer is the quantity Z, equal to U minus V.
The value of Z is -142.4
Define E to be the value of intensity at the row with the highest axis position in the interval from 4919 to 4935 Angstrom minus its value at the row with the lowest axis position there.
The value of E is 8.7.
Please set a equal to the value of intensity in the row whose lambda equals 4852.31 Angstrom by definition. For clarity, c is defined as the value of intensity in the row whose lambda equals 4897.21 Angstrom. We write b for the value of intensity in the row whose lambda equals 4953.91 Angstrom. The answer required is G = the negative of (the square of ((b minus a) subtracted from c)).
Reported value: -1269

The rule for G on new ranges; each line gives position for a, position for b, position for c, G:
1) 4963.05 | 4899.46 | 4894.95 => -1052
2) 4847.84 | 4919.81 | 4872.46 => -1308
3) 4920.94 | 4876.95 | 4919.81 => -131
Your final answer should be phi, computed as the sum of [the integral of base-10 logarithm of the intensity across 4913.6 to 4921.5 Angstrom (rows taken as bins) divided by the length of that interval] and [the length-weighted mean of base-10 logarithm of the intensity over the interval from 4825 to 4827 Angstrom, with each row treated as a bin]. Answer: 2.94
